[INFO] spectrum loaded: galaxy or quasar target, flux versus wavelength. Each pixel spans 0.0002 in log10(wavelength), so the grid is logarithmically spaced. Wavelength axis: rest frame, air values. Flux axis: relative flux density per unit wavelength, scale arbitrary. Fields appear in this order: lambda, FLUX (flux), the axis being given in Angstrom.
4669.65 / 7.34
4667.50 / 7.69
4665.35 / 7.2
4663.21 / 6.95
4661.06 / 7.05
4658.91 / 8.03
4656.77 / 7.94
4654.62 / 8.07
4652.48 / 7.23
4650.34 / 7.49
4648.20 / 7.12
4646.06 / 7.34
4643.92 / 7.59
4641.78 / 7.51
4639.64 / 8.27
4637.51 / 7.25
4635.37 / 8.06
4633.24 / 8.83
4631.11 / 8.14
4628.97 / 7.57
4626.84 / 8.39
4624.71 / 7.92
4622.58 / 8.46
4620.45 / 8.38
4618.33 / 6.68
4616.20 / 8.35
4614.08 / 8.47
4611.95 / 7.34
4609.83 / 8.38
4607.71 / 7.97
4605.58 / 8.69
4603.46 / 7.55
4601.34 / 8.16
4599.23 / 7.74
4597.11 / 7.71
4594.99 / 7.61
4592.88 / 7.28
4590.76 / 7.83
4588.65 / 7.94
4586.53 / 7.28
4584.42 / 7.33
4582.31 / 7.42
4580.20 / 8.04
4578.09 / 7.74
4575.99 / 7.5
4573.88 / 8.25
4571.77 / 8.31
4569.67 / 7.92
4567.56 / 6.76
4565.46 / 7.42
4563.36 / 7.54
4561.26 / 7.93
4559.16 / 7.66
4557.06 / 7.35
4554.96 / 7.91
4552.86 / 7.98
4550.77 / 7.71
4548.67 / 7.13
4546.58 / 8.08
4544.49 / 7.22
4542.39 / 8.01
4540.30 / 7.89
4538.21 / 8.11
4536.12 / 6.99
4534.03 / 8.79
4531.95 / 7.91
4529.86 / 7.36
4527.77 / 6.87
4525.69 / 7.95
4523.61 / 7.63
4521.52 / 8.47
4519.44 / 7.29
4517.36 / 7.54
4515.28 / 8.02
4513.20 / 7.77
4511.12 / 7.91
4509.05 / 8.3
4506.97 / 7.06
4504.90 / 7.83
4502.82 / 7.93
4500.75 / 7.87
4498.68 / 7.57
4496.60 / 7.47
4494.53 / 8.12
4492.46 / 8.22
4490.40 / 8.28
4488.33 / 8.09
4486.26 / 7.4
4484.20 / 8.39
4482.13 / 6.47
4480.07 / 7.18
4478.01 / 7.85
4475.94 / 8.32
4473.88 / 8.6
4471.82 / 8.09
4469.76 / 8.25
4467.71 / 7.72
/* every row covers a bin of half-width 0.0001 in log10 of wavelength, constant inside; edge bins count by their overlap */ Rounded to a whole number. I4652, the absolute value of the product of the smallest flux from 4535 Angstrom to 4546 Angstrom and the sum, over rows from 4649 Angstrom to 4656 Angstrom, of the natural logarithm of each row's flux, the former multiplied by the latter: 42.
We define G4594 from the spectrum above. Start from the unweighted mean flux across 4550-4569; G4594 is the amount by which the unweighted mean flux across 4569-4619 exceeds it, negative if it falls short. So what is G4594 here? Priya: 0.23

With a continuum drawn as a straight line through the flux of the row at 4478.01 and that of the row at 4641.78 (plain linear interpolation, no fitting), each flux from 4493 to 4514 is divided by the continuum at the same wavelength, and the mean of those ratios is 1.00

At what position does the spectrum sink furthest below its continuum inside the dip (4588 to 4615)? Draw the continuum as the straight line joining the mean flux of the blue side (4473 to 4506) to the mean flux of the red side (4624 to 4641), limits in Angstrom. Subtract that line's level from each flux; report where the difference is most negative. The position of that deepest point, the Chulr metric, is 4592.88 Angstrom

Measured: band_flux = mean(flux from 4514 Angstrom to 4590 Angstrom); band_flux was 7.70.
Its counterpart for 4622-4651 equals 7.85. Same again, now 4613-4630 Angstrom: 8.03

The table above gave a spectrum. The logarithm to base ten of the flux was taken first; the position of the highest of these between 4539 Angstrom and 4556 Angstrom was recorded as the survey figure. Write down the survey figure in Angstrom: 4546.58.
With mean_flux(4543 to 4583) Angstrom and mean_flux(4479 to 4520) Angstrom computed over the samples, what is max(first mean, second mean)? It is 7.74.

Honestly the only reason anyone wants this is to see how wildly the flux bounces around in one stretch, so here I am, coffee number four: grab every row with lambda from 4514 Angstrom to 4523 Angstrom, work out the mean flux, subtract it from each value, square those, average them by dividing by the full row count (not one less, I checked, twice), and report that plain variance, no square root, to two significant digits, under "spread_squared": 0.21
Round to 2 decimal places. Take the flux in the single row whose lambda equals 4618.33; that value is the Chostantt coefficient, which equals 6.68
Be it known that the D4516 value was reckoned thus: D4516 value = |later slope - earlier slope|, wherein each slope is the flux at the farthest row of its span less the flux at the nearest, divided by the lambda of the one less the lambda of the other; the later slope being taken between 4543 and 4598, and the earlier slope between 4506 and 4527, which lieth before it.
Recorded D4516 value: 0.038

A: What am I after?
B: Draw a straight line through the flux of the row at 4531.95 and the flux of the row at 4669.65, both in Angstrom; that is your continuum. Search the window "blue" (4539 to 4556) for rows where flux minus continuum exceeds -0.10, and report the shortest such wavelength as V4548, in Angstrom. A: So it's 4540.30 Angstrom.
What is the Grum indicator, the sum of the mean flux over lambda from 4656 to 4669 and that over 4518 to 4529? 15.1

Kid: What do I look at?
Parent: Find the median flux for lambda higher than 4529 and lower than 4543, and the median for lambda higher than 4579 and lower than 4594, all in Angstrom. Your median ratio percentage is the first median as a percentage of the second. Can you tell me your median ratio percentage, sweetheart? 107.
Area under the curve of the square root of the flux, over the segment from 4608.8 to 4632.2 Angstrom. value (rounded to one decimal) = 66.2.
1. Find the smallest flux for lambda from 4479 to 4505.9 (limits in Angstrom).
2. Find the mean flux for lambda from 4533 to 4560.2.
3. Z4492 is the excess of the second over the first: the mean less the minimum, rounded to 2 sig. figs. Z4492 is 1.3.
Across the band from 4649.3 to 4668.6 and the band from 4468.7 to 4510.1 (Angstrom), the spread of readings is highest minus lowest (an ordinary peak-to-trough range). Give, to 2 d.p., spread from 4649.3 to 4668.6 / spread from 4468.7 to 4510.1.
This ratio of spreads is 0.53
